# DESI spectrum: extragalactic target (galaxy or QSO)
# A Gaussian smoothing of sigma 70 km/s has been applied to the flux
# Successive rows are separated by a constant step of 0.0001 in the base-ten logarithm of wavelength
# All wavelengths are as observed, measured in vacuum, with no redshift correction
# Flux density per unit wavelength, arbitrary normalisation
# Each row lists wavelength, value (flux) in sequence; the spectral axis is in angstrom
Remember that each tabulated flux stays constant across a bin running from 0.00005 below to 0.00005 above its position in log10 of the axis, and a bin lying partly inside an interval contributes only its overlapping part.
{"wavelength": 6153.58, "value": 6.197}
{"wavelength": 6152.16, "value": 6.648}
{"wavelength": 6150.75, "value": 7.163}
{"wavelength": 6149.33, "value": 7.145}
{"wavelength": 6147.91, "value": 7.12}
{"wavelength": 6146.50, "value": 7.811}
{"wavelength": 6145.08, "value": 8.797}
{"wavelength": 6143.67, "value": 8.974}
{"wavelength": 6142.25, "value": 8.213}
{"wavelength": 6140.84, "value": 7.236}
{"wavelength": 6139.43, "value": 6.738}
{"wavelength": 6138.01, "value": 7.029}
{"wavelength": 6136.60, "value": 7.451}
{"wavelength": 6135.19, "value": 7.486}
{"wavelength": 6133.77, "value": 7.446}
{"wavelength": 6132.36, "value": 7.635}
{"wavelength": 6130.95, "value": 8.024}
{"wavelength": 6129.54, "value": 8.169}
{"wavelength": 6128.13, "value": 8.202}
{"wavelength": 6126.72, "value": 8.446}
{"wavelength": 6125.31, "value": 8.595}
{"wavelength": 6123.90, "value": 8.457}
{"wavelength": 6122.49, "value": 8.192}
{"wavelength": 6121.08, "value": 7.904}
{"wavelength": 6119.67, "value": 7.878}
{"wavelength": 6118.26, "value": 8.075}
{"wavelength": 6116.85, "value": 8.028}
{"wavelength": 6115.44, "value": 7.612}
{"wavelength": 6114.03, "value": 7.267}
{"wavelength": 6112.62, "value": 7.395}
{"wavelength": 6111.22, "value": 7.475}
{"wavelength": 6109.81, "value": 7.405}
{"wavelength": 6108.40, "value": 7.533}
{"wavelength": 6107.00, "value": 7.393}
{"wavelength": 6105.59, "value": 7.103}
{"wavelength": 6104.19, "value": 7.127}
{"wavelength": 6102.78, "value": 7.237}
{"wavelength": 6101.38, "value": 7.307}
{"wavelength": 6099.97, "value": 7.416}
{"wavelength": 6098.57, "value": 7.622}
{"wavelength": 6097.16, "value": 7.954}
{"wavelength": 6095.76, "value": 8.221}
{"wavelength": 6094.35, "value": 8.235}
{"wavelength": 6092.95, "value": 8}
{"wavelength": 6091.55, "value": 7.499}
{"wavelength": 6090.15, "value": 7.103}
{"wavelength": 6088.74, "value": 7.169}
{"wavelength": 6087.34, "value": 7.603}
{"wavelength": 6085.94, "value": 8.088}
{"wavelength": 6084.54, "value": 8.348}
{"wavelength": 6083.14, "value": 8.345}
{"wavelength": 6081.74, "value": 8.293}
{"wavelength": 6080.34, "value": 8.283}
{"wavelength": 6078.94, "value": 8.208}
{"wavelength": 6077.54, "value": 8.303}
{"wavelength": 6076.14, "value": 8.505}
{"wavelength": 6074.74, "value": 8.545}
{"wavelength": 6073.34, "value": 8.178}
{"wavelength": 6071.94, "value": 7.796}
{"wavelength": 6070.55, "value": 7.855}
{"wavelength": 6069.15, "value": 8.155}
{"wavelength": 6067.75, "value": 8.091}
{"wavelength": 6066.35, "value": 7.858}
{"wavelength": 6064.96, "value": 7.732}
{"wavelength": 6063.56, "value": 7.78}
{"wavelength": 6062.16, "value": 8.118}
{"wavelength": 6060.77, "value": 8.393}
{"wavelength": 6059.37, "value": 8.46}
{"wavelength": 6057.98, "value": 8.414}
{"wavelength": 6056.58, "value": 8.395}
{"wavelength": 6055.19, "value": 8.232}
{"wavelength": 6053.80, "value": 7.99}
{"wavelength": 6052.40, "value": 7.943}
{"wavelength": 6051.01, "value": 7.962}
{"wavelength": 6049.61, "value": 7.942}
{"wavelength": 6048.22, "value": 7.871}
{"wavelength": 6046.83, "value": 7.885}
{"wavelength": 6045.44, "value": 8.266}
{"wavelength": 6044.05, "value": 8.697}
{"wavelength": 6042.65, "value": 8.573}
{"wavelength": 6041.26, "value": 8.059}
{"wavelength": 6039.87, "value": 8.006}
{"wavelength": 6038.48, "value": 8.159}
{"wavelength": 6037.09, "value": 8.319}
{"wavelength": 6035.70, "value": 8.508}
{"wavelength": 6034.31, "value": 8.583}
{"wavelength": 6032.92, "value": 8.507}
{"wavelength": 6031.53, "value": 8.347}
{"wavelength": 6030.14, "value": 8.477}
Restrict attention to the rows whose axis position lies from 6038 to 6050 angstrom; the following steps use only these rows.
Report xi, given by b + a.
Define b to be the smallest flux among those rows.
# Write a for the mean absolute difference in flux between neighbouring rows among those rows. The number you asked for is 8.1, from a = 0.22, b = 7.871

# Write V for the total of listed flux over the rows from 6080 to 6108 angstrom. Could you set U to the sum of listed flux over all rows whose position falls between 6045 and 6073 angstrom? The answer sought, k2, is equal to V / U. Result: 0.96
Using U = 161.1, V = 154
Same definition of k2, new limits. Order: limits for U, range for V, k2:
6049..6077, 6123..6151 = 0.96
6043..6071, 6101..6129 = 0.95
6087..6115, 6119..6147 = 1.06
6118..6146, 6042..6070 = 1.02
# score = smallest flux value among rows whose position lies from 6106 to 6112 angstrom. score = 7.393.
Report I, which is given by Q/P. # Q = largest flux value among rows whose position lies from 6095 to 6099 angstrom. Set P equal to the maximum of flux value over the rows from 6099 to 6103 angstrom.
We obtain 1.11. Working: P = 7.416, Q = 8.221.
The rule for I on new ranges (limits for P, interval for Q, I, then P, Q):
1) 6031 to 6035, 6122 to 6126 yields 1.00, 8.583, 8.595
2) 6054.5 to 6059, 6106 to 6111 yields 0.90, 8.414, 7.533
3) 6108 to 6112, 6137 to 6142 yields 0.96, 7.533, 7.236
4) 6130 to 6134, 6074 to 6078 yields 1.06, 8.024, 8.545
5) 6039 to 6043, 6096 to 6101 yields 0.93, 8.573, 7.954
